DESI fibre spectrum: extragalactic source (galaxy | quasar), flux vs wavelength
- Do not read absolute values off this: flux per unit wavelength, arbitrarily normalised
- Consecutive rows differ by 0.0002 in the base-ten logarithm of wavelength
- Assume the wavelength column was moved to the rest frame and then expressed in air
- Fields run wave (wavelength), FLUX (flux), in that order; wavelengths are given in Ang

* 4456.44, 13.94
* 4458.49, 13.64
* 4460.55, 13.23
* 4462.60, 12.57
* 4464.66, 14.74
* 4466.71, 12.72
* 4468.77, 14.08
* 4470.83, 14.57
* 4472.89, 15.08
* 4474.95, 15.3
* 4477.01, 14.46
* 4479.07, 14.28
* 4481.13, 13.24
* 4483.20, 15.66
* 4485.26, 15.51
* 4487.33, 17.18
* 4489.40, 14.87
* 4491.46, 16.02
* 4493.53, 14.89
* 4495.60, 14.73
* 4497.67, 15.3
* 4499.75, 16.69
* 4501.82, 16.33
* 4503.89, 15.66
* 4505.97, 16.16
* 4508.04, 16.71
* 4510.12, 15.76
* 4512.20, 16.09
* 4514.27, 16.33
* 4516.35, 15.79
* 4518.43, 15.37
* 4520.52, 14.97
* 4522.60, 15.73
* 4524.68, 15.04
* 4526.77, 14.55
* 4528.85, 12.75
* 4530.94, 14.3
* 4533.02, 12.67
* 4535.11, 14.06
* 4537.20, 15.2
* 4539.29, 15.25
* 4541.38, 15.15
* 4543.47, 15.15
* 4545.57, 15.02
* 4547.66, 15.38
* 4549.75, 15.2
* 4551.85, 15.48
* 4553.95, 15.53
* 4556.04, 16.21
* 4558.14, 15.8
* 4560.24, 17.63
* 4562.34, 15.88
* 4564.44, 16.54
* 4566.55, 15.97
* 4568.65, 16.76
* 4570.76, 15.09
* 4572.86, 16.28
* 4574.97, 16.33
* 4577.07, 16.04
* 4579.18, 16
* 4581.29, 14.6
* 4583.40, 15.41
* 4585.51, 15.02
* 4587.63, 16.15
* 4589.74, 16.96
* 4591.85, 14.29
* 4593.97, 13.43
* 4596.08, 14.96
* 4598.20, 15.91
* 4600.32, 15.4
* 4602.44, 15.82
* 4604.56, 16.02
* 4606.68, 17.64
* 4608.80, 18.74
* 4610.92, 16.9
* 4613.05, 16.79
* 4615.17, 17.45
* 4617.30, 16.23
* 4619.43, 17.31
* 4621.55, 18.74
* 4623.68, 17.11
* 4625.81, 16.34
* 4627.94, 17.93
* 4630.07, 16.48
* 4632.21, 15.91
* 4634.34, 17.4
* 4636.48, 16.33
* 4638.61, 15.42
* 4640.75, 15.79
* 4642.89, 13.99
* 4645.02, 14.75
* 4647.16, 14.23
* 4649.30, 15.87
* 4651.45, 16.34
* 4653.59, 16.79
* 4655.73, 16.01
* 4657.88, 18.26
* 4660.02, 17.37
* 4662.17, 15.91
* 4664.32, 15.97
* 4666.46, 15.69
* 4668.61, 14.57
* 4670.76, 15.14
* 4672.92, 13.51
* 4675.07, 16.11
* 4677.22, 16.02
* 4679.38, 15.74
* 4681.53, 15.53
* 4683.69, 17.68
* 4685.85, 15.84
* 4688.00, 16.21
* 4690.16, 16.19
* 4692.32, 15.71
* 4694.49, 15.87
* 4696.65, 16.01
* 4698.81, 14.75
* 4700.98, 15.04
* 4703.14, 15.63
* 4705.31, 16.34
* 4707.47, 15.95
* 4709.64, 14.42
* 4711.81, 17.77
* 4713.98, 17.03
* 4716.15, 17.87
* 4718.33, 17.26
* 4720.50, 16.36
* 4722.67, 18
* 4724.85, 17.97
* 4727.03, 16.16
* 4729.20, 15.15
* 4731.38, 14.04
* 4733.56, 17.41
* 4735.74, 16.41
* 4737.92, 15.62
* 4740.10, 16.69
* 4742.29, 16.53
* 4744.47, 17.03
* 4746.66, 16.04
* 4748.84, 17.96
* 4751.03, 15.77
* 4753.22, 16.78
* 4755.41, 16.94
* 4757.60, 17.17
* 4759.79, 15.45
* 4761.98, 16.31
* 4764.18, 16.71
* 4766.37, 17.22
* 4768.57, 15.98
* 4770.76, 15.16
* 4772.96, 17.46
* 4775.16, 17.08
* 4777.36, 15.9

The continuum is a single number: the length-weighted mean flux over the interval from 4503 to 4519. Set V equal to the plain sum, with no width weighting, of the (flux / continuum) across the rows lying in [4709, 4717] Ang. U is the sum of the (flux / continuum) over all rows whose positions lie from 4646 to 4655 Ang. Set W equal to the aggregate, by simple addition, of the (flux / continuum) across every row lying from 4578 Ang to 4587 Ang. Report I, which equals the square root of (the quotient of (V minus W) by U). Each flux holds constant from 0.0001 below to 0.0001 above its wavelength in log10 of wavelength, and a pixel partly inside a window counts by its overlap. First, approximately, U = 3.95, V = 4.19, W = 3.81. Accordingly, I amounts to 0.310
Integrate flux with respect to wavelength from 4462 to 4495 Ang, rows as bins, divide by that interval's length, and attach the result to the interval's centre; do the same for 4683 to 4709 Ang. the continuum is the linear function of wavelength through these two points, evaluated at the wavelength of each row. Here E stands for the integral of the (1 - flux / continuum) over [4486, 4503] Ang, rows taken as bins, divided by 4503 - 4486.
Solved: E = -0.063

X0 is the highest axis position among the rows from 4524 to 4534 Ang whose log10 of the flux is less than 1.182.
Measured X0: 4533.02 Ang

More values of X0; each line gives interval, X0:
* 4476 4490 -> 4489.40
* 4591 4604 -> 4596.08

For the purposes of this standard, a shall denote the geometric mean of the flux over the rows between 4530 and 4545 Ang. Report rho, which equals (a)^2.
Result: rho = 211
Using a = 14.5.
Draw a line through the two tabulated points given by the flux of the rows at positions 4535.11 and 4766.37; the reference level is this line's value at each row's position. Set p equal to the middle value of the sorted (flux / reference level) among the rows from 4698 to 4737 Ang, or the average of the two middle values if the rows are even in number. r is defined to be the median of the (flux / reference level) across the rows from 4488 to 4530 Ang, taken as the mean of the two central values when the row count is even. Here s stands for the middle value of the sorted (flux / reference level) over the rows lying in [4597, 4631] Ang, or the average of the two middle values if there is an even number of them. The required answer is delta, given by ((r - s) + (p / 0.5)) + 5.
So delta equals 6.99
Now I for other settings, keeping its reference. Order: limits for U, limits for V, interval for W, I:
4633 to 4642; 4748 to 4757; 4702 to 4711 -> 0.281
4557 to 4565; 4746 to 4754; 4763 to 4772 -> 0.150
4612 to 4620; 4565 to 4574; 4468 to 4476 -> 0.273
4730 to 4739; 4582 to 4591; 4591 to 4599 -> 0.279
